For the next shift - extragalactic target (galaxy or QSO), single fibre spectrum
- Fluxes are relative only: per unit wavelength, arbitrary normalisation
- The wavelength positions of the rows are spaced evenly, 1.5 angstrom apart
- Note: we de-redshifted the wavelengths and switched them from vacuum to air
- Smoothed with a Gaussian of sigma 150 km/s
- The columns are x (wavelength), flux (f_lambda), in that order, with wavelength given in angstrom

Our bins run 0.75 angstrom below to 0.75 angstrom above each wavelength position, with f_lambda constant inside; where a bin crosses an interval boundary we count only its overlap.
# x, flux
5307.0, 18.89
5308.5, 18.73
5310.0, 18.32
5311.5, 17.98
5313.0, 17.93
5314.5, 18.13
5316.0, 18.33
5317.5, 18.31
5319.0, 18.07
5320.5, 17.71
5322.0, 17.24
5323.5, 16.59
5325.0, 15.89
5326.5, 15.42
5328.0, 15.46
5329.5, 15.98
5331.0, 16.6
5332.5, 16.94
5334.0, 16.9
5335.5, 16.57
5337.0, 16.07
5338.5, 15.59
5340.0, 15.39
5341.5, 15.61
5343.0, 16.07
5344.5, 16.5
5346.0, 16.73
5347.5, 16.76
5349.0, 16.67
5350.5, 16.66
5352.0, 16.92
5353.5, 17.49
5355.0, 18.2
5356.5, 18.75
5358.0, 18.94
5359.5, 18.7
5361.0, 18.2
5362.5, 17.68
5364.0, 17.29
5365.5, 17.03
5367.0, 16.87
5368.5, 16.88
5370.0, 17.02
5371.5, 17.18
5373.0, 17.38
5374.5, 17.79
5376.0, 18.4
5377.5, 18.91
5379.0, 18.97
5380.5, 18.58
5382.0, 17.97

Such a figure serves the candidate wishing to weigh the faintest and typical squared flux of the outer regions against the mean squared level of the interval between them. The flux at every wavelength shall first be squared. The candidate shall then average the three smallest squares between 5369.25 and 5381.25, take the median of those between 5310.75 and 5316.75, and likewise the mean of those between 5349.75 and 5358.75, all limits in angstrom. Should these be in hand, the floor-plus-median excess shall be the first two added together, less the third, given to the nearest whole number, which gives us 303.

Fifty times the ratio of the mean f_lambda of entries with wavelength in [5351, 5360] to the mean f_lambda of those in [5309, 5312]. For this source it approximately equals 50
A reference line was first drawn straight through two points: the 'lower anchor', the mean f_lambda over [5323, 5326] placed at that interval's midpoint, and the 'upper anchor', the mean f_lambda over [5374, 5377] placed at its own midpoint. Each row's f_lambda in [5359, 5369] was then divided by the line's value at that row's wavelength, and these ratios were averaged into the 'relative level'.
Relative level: 0.99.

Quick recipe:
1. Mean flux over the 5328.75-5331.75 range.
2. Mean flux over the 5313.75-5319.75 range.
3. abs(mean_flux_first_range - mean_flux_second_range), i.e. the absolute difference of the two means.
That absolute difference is 1.9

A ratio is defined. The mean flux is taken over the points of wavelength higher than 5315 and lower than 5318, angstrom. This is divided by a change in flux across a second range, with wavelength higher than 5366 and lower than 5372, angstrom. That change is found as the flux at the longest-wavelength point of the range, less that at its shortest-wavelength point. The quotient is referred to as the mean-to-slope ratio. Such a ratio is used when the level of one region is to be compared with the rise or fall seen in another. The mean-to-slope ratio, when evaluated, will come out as 59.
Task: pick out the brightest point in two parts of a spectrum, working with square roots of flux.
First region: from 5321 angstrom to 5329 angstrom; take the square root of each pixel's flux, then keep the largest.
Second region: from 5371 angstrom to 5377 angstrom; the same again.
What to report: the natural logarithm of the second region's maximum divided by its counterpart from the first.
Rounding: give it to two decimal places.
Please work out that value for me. 0.03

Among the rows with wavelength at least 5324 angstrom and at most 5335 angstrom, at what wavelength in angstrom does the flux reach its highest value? 5332.5 angstrom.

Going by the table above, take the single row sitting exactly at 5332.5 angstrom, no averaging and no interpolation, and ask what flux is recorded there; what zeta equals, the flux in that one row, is 16.94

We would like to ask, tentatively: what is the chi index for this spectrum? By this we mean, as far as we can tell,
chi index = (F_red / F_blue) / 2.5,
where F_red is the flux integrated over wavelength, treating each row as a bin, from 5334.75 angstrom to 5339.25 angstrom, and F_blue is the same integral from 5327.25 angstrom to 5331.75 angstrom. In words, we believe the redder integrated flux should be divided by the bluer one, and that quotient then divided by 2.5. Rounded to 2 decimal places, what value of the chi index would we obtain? 0.40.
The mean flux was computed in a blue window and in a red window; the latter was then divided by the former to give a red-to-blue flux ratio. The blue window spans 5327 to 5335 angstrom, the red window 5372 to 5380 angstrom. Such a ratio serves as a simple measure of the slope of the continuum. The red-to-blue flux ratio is 1.12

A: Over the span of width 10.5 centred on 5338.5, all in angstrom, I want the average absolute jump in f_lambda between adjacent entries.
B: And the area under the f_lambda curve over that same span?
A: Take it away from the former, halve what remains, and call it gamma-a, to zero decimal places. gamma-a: -84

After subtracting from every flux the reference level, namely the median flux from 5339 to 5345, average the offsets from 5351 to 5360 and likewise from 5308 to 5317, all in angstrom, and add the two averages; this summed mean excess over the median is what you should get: 4.7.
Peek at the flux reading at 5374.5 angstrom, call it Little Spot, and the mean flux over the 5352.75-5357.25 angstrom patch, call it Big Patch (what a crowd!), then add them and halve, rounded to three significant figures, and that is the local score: 18.0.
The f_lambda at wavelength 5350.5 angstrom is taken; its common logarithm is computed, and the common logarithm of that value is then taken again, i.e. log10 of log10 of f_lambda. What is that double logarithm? 0.087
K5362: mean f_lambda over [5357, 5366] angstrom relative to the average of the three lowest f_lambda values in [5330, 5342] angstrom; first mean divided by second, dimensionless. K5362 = 1.16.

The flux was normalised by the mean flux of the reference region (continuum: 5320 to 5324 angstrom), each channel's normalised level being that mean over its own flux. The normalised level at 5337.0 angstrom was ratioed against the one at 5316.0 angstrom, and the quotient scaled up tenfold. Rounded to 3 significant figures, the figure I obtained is 11.4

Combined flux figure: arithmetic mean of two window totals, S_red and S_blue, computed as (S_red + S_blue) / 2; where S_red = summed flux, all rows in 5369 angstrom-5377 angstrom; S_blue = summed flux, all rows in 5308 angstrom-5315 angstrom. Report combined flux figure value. 89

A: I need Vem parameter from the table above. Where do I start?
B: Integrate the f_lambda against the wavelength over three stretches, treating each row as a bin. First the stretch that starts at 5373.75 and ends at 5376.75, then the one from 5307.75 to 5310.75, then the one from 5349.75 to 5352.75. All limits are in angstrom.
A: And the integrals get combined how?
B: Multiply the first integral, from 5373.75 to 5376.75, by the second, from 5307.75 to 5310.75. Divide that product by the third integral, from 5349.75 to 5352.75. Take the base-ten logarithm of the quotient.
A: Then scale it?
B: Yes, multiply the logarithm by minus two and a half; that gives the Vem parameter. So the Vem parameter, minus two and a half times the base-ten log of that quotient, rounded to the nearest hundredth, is -4.44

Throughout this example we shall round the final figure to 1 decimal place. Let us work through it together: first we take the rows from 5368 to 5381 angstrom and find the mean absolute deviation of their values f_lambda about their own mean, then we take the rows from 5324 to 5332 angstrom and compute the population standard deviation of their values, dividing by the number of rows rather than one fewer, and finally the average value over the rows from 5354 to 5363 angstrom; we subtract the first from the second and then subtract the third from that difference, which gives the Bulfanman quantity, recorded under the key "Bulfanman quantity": -18.7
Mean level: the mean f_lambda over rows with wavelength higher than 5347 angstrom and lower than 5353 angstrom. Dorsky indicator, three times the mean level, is 50.3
